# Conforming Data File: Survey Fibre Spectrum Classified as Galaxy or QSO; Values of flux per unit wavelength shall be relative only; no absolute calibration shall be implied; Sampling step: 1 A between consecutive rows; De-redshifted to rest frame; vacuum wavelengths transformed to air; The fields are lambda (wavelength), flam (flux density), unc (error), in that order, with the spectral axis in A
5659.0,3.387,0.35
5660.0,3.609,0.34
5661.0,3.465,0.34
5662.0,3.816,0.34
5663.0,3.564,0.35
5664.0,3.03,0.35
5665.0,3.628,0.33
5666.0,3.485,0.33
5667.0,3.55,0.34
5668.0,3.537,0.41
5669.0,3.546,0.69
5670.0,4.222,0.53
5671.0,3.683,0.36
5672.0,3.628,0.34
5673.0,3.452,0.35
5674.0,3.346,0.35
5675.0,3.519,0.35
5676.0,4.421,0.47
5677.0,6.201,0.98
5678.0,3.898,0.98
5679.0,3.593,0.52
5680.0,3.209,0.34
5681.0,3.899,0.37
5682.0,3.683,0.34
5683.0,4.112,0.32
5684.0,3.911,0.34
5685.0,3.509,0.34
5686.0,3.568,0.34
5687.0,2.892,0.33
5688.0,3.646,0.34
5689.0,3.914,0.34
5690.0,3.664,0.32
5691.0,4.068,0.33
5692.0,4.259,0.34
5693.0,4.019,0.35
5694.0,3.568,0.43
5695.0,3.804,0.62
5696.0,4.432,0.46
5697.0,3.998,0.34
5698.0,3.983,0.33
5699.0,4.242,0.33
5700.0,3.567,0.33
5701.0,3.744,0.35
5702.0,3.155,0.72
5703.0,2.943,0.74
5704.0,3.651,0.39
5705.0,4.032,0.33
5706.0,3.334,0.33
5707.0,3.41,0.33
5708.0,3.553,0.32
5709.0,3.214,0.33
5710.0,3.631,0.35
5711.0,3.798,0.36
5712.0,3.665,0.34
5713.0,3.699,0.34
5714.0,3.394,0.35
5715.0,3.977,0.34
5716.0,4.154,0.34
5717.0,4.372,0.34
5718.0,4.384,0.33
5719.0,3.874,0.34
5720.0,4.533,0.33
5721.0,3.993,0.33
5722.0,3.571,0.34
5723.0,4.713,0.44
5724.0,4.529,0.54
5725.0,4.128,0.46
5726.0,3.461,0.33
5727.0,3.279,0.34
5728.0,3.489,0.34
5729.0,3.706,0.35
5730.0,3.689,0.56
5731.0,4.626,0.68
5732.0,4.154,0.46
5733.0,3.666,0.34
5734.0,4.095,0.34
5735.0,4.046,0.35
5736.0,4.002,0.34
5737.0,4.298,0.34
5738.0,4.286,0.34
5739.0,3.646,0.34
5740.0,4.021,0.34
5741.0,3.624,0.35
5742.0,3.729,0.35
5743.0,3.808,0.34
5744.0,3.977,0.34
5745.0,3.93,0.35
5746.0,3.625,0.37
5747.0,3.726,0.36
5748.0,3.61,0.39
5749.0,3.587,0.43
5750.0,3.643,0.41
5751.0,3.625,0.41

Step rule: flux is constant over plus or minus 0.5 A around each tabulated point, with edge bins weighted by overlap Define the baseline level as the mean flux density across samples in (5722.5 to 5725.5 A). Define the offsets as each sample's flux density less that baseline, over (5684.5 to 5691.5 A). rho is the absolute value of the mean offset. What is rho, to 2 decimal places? 0.85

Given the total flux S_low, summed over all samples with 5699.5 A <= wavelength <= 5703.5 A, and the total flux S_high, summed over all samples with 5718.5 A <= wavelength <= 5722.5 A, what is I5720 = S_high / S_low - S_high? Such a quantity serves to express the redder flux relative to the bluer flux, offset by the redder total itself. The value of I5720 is -14.8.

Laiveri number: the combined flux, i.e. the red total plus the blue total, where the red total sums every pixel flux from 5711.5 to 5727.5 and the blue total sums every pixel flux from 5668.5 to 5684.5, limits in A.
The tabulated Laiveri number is 126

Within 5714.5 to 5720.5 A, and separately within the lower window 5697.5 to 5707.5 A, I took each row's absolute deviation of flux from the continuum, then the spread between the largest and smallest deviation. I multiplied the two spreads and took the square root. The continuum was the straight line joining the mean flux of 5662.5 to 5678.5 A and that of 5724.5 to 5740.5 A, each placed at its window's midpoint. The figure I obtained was 0.71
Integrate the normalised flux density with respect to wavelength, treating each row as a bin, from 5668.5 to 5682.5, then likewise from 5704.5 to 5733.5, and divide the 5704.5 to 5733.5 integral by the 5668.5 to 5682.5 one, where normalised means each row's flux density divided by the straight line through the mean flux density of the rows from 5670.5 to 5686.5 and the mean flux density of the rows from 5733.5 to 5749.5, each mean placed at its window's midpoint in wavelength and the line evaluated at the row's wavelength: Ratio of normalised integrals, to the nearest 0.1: 2.1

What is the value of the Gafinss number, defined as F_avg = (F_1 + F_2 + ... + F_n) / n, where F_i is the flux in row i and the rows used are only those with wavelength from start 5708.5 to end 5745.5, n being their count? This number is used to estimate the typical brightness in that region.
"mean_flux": 3.92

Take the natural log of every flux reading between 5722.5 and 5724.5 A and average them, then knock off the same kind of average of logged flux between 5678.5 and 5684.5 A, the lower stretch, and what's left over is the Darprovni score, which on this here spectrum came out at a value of 0.22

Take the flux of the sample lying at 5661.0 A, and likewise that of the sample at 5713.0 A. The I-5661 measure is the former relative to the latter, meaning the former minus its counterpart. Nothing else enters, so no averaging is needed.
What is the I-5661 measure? -0.2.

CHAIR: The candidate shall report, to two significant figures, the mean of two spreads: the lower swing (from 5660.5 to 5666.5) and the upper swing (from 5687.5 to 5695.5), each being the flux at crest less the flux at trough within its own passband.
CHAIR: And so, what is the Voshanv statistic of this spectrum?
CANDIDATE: 0.74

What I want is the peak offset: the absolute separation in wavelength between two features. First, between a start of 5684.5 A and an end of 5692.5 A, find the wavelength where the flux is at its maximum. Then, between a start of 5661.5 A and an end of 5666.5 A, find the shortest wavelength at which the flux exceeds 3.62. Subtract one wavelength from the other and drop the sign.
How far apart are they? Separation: 30 A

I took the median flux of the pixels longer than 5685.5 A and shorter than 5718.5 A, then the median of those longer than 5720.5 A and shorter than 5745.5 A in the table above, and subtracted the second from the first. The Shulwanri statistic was -0.28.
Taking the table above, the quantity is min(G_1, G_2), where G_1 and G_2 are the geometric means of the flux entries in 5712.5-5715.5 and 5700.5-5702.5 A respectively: 3.4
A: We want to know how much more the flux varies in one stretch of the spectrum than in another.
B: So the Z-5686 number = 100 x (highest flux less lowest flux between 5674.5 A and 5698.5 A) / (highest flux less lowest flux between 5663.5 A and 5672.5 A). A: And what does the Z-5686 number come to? 278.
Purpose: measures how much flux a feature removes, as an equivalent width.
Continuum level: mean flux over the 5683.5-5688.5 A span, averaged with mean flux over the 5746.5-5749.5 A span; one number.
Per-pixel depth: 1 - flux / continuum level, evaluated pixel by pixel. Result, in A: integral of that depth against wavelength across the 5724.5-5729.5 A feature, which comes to -0.1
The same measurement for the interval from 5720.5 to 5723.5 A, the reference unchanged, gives -0.4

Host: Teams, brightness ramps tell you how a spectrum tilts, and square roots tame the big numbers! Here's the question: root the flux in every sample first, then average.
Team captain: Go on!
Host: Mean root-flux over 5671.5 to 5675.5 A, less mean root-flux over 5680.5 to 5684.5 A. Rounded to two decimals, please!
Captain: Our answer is -0.11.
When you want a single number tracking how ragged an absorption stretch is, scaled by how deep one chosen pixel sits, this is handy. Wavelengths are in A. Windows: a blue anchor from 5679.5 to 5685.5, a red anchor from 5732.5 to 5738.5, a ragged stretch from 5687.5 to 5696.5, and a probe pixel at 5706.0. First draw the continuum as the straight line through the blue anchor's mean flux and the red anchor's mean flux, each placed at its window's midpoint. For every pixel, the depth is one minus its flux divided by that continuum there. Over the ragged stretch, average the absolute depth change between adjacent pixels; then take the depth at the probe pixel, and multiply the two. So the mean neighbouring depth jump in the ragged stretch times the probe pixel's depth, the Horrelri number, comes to 0.012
